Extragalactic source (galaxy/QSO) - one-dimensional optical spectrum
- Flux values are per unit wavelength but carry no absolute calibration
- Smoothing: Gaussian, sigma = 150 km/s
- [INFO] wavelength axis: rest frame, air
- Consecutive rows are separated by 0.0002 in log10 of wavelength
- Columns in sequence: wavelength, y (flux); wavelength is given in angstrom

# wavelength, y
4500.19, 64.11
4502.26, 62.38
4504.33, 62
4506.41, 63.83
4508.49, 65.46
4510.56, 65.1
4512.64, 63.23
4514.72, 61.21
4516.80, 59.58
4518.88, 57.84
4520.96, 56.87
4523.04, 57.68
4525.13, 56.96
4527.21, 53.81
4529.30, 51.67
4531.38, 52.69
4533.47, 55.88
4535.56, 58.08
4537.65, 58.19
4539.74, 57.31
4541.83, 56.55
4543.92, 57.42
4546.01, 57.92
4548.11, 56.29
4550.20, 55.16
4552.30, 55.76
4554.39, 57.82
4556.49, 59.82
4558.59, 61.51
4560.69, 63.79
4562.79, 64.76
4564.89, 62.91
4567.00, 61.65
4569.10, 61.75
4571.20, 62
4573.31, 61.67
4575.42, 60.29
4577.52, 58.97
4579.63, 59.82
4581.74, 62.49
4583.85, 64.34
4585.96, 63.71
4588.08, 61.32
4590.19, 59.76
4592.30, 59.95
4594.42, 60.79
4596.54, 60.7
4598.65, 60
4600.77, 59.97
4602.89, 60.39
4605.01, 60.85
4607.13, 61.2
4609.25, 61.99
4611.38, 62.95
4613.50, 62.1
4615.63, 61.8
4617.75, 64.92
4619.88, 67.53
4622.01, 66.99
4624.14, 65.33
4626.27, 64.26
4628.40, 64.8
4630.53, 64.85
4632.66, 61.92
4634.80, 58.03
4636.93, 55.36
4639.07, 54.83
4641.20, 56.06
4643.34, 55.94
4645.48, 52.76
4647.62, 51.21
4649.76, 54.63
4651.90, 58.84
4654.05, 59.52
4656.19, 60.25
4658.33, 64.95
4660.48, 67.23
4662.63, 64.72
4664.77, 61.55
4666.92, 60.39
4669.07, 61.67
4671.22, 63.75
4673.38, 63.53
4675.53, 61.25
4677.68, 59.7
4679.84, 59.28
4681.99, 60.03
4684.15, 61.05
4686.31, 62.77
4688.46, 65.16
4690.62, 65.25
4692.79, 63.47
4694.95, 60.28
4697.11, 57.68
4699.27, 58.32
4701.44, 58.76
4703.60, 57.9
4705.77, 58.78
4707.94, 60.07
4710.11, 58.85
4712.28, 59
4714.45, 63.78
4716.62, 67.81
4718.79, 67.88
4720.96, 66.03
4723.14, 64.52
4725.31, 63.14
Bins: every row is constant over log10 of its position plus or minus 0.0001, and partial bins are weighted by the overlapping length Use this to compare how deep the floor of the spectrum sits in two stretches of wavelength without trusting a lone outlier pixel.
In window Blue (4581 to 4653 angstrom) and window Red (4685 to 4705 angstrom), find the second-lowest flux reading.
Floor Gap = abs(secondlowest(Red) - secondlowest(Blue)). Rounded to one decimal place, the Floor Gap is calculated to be 5.1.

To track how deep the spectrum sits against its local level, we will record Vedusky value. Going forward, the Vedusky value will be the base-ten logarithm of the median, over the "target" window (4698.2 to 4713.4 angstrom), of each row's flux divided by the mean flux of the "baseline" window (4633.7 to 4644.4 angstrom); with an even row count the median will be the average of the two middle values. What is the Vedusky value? 0.02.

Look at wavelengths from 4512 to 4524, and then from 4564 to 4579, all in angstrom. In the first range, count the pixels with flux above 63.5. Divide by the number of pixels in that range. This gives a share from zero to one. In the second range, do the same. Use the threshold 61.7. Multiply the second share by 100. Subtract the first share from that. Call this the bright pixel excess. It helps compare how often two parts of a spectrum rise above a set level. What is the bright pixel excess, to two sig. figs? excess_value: 43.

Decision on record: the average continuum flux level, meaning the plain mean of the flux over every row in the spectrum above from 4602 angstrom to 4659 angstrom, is 60.5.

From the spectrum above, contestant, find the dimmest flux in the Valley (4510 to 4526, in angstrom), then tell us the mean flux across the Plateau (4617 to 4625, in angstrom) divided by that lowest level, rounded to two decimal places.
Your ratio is 1.16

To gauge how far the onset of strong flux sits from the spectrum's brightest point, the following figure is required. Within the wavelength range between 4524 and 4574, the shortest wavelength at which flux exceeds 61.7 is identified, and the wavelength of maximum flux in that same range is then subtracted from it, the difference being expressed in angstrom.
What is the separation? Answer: -2.1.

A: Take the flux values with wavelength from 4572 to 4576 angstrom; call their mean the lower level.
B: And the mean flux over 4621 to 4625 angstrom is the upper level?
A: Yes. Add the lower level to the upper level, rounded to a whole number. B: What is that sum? 127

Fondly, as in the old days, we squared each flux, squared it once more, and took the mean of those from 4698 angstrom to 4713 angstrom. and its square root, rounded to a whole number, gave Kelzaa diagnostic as 3460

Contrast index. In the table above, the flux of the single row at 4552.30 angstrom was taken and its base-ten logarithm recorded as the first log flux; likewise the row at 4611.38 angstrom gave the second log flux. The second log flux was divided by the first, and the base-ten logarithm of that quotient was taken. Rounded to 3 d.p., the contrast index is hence 0.013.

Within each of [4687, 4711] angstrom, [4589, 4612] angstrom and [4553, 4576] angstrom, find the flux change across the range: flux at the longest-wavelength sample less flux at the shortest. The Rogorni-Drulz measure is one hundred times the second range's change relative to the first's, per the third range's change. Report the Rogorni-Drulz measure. -20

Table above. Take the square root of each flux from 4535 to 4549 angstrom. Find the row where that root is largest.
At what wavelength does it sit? 4537.65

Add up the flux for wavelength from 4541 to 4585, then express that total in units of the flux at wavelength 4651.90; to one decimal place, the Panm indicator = 21.5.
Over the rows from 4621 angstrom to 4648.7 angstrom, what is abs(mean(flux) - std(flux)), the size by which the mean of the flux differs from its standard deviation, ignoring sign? 54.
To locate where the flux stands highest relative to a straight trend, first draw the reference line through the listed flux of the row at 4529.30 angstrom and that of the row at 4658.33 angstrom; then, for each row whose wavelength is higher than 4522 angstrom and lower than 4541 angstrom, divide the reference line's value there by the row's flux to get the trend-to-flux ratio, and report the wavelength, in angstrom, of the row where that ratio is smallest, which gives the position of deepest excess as 4523.04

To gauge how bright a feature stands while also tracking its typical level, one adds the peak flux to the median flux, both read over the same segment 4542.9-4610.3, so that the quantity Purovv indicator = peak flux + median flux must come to 126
